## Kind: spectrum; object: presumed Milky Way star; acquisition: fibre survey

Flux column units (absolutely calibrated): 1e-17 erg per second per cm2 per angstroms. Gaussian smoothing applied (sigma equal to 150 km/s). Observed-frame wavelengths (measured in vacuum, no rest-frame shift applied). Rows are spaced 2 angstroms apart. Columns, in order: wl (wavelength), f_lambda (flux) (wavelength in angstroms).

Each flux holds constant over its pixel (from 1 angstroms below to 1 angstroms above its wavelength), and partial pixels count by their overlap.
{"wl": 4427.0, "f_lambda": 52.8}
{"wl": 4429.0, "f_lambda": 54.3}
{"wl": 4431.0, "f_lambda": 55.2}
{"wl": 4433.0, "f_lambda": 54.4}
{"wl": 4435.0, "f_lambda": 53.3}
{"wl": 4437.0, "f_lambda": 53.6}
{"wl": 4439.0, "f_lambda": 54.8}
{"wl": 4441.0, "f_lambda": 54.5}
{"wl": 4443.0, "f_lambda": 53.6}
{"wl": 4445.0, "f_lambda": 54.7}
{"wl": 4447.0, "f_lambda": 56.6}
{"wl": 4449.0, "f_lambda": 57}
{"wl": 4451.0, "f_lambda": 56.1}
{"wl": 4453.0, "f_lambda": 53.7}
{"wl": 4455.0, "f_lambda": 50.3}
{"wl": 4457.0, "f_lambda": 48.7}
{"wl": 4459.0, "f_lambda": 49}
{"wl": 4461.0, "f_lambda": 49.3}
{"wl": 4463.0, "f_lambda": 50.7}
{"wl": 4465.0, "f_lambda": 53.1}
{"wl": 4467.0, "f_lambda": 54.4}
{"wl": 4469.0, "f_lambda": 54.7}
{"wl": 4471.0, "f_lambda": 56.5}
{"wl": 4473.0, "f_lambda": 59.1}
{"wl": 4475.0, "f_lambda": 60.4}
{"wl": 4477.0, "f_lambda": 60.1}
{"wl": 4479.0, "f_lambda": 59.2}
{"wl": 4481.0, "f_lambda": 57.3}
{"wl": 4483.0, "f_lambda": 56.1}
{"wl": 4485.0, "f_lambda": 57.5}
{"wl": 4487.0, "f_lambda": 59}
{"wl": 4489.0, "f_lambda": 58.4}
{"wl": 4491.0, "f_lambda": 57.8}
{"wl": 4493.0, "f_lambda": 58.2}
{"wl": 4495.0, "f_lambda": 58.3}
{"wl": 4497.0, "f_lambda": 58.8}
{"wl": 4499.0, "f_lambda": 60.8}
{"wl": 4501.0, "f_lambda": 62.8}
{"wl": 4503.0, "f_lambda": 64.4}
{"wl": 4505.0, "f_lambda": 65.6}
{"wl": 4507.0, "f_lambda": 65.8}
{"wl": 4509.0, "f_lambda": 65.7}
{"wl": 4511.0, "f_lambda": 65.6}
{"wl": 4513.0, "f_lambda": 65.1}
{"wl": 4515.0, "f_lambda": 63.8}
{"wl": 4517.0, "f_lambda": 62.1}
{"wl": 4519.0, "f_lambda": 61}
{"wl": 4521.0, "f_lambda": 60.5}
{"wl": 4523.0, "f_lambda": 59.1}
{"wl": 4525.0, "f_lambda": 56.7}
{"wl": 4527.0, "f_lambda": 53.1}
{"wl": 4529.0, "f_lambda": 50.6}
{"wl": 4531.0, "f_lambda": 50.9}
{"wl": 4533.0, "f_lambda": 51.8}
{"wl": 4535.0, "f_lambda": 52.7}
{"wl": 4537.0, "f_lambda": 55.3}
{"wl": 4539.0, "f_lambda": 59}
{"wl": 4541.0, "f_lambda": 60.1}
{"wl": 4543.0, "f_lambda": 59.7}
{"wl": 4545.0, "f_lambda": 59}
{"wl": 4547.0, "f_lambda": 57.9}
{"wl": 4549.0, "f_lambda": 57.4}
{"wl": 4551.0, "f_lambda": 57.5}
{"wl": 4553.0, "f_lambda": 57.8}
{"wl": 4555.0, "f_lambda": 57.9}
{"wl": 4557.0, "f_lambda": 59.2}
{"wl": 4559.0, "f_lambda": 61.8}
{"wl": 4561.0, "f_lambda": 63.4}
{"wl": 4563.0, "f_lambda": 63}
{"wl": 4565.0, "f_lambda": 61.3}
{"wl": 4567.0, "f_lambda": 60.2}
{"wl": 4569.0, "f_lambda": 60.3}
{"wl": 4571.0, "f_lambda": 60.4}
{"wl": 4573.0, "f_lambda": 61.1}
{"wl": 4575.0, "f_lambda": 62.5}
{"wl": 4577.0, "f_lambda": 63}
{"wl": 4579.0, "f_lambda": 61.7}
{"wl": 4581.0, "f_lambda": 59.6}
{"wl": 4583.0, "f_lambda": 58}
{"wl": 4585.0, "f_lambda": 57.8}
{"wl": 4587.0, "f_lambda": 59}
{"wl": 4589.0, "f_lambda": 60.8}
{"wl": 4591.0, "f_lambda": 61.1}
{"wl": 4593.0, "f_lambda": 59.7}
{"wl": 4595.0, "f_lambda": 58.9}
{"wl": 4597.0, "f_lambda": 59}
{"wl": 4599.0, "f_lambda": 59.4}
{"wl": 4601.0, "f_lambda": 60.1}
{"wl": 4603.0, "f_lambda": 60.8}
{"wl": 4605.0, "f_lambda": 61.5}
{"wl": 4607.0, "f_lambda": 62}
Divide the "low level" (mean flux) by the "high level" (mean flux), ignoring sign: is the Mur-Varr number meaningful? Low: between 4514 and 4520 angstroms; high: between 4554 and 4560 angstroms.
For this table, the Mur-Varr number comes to 1.04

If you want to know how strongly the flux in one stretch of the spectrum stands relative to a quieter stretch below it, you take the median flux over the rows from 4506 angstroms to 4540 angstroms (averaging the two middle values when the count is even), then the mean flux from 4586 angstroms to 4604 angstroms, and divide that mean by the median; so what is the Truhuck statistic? 1.01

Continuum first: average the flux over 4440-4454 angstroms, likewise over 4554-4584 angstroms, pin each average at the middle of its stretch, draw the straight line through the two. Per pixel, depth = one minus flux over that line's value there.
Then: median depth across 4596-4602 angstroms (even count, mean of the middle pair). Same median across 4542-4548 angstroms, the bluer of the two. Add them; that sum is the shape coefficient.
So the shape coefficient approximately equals 0.059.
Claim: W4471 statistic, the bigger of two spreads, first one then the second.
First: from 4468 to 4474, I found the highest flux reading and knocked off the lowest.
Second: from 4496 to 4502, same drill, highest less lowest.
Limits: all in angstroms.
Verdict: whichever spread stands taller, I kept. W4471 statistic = 4.4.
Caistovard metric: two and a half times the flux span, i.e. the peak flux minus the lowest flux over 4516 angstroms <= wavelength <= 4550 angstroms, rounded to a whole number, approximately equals 29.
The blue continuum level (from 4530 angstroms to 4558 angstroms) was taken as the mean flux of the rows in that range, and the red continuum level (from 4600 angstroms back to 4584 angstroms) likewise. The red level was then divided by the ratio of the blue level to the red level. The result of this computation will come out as 62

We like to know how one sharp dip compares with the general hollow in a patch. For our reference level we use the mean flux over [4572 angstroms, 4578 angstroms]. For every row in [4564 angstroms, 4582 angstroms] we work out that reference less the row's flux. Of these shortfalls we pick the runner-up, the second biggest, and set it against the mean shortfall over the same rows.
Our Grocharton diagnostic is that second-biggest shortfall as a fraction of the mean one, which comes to 1.9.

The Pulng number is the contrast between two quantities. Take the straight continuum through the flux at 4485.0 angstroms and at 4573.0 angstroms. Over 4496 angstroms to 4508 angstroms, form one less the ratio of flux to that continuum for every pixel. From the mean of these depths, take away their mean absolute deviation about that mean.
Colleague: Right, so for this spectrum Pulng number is -0.12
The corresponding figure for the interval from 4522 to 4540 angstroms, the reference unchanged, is 0.04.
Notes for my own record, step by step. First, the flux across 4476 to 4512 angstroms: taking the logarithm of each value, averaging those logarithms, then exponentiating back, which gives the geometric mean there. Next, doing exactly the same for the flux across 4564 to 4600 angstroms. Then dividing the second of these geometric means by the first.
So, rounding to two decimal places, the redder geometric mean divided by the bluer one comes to 0.99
